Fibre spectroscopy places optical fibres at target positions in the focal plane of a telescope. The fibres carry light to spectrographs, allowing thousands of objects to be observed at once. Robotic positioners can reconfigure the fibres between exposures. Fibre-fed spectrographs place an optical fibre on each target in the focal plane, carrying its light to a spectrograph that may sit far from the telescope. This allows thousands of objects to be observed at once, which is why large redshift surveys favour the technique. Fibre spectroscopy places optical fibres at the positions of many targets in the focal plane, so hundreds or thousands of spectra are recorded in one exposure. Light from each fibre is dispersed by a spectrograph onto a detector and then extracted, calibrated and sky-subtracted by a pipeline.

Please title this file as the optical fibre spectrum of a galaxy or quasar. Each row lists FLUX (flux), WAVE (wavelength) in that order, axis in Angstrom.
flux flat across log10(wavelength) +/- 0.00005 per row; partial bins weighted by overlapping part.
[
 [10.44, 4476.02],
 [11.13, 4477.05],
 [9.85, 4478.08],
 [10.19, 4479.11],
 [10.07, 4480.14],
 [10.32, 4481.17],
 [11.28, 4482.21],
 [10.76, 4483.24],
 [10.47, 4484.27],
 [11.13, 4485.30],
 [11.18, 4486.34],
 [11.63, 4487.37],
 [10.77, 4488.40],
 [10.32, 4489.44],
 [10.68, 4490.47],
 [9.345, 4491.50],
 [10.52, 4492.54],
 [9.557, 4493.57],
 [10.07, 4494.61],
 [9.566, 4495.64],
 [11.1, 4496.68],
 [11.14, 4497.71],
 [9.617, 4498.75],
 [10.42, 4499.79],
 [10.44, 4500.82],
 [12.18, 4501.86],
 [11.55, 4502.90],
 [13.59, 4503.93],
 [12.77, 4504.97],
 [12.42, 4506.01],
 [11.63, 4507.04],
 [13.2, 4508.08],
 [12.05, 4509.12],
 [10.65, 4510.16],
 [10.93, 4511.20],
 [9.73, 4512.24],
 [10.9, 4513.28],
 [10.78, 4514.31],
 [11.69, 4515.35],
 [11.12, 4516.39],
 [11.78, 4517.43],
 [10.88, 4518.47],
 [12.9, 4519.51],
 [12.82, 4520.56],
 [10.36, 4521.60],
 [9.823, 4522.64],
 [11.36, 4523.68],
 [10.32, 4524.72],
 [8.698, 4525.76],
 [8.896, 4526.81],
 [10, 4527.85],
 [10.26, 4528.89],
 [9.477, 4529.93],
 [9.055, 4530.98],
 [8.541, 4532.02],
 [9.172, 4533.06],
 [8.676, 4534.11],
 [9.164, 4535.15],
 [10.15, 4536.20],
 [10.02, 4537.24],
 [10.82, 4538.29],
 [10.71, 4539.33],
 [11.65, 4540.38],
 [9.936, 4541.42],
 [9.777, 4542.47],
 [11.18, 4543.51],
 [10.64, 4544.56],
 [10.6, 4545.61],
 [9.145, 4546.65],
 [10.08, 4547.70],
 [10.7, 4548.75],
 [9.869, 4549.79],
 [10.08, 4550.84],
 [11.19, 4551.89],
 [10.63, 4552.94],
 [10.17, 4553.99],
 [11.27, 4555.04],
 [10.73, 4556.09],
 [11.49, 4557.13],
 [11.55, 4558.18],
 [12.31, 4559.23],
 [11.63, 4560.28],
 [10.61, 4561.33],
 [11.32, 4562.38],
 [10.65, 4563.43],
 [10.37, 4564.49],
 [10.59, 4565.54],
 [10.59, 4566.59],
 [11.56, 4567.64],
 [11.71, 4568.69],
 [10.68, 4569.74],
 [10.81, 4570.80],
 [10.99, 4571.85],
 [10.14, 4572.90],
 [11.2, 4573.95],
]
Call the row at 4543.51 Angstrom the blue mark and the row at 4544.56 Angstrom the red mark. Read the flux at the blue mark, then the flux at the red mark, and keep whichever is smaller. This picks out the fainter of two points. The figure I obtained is 10.6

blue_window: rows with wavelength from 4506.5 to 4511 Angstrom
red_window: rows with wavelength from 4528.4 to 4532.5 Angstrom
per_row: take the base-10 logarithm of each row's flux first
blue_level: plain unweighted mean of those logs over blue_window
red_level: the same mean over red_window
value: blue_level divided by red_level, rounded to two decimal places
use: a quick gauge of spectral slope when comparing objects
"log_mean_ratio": 1.11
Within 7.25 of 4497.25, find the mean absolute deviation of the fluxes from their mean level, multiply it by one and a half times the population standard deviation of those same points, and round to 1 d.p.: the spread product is 1.5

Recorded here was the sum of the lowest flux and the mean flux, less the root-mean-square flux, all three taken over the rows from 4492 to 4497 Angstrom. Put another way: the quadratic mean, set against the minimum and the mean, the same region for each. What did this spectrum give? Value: 9.5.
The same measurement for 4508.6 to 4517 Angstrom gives 9.7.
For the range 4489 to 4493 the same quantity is 9.3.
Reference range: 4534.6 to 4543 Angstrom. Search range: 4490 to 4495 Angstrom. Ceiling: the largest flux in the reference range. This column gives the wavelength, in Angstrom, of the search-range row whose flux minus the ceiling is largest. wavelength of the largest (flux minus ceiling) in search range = 4490.47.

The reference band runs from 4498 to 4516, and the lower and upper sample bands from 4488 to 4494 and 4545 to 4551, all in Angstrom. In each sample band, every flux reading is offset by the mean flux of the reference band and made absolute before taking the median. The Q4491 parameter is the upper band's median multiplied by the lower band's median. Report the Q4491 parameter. 1.4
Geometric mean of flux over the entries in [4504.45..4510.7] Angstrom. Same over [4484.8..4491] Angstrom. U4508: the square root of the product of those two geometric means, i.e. 11.5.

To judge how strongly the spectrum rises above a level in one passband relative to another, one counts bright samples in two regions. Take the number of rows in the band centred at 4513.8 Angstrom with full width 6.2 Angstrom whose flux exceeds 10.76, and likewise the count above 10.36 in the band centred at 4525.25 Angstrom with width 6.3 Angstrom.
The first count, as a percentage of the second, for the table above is 500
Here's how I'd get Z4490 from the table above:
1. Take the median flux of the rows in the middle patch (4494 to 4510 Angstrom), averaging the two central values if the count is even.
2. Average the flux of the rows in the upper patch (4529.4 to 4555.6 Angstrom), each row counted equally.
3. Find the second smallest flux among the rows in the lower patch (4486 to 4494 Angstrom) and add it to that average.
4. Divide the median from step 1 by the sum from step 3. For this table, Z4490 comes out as 0.59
